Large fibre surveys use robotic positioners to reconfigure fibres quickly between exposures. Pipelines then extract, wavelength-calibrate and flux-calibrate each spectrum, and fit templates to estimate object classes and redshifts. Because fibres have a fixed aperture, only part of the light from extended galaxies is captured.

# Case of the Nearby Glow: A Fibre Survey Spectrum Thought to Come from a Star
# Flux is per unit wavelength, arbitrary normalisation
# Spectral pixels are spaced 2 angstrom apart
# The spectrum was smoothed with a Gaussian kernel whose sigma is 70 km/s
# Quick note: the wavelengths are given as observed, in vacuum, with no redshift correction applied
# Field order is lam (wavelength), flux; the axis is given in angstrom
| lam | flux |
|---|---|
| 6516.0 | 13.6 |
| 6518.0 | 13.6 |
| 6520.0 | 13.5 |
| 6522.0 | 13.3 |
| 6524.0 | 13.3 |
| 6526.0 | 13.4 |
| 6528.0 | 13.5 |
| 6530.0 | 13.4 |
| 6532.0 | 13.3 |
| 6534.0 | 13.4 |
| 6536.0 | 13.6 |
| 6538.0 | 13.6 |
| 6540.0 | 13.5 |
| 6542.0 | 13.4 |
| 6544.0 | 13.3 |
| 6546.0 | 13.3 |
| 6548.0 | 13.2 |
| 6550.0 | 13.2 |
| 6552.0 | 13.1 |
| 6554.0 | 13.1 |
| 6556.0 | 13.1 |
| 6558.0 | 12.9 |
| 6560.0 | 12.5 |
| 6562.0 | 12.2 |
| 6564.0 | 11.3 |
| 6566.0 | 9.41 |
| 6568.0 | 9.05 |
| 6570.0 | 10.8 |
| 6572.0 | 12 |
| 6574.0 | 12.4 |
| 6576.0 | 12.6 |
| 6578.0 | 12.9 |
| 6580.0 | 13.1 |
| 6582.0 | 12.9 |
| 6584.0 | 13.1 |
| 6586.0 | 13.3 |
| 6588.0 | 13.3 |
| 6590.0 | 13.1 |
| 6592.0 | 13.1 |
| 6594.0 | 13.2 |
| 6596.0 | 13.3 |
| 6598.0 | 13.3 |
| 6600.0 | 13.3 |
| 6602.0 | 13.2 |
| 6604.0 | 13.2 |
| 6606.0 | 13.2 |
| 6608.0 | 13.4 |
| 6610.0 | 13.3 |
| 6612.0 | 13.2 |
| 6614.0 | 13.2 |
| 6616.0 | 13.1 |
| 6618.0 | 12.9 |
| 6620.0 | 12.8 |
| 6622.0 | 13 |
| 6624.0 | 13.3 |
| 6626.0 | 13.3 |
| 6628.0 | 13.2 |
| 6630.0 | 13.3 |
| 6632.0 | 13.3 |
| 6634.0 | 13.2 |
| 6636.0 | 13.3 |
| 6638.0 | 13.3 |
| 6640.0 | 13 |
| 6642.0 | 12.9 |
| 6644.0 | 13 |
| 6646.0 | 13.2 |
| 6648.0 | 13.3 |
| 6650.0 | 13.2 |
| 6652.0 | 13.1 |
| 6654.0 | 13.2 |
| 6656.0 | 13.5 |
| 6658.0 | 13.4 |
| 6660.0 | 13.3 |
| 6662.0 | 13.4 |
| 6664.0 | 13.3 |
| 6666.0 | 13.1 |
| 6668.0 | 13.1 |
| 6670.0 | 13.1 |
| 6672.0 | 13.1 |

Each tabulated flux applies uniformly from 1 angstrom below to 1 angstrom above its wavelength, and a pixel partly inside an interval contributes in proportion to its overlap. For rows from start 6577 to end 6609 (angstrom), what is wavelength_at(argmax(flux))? 6608.0 angstrom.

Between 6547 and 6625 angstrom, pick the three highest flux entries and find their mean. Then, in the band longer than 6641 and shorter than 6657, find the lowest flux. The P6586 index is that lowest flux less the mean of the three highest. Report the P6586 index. -0.4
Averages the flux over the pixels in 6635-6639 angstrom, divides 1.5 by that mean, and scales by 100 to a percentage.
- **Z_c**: 11.3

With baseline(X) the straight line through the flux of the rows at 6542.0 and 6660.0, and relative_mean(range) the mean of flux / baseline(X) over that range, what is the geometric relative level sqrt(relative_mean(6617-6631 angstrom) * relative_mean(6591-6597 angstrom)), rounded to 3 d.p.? 0.986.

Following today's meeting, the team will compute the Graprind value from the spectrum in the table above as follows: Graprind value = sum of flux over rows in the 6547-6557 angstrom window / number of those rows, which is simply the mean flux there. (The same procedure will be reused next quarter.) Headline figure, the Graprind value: 13.1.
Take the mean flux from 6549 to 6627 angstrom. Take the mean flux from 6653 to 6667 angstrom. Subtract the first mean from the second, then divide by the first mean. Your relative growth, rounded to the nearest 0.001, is 0.045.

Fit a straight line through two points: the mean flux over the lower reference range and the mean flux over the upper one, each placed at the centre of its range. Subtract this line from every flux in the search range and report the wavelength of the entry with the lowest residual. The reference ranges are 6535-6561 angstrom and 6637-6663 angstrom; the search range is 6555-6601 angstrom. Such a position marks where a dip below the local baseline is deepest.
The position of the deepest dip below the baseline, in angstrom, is 6568.0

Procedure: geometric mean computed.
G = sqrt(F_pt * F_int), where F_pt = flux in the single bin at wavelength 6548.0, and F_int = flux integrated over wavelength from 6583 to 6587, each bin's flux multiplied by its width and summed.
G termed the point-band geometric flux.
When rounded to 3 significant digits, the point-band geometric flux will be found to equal 26.4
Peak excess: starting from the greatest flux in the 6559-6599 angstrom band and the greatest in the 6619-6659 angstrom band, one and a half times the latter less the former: 6.95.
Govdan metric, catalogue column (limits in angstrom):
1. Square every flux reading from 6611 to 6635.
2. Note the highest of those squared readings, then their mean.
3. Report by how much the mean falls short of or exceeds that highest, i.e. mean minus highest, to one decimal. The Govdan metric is -3.9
